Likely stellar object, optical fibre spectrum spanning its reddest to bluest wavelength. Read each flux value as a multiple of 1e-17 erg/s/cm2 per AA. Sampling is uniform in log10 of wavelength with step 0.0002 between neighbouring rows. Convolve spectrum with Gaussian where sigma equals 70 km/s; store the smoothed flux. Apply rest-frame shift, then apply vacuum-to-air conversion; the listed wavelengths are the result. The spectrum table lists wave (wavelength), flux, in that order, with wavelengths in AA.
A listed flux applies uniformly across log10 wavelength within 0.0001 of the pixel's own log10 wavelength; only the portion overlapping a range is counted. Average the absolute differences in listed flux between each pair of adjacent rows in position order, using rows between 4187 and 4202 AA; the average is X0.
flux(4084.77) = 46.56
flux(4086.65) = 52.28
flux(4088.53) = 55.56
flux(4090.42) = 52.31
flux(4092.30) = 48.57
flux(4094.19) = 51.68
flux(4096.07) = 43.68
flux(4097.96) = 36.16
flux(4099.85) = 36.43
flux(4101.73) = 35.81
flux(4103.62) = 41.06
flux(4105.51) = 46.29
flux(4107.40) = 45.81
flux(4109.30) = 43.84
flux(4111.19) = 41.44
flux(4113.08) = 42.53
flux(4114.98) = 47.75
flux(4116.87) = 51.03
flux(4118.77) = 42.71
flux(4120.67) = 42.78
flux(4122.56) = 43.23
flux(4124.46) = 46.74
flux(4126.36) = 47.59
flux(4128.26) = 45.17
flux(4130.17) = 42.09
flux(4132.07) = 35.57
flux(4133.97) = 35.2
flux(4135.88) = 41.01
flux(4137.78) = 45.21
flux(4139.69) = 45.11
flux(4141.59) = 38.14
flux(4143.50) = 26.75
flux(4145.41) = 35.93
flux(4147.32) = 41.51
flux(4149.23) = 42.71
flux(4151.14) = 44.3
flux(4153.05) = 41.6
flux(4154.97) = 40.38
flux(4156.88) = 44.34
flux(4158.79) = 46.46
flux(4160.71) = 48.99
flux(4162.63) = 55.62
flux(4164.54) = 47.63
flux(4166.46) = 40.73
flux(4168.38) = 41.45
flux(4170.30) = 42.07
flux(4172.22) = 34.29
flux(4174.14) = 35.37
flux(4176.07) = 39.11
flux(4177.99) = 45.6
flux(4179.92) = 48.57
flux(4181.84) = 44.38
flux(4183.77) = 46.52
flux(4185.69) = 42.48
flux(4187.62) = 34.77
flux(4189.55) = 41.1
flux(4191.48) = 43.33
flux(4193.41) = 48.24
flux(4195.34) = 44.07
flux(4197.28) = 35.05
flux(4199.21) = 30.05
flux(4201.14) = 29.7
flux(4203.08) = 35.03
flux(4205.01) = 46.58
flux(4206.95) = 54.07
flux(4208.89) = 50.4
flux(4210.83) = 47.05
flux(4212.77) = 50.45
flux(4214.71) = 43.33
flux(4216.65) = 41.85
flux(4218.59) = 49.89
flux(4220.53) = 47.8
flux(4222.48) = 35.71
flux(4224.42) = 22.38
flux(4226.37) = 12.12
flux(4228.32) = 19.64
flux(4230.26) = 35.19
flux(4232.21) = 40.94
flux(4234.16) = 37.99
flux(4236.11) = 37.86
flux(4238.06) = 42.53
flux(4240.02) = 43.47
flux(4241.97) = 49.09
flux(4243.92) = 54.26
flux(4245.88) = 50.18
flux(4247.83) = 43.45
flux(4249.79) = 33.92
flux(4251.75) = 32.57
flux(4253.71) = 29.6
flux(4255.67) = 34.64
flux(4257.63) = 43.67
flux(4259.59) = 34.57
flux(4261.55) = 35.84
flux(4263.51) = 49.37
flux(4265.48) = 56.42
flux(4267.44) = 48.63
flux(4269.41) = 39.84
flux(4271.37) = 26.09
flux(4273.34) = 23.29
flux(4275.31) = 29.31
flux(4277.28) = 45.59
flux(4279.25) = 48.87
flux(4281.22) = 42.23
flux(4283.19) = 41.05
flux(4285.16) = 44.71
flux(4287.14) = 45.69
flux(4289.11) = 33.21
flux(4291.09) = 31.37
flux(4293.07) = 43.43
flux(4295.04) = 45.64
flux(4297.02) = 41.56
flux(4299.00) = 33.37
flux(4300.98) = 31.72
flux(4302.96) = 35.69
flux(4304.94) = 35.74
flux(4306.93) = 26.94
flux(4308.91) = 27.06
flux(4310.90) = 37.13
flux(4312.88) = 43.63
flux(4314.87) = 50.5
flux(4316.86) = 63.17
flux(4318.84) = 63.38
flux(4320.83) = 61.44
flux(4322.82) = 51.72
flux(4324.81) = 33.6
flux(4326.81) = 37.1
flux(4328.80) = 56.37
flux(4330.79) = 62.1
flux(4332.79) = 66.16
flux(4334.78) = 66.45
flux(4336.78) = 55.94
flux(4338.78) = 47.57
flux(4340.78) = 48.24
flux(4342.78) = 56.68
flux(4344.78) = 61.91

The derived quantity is 4.6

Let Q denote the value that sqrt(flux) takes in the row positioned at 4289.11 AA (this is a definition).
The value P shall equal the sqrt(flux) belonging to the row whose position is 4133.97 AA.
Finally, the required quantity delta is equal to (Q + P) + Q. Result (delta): 17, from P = 5.9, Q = 5.8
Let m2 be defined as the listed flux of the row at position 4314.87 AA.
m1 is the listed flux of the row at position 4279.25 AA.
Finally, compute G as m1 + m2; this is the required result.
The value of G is 99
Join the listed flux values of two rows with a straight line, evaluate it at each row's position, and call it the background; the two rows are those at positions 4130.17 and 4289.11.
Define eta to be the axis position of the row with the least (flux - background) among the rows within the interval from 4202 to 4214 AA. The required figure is 4203.08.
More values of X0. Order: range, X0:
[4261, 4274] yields 9.0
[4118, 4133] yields 2.4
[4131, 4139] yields 3.5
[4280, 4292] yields 4.0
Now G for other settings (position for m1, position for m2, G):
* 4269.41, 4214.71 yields 83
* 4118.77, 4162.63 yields 98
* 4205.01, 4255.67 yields 81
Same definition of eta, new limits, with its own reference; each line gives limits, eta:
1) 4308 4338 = 4308.91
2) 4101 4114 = 4101.73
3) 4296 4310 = 4306.93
